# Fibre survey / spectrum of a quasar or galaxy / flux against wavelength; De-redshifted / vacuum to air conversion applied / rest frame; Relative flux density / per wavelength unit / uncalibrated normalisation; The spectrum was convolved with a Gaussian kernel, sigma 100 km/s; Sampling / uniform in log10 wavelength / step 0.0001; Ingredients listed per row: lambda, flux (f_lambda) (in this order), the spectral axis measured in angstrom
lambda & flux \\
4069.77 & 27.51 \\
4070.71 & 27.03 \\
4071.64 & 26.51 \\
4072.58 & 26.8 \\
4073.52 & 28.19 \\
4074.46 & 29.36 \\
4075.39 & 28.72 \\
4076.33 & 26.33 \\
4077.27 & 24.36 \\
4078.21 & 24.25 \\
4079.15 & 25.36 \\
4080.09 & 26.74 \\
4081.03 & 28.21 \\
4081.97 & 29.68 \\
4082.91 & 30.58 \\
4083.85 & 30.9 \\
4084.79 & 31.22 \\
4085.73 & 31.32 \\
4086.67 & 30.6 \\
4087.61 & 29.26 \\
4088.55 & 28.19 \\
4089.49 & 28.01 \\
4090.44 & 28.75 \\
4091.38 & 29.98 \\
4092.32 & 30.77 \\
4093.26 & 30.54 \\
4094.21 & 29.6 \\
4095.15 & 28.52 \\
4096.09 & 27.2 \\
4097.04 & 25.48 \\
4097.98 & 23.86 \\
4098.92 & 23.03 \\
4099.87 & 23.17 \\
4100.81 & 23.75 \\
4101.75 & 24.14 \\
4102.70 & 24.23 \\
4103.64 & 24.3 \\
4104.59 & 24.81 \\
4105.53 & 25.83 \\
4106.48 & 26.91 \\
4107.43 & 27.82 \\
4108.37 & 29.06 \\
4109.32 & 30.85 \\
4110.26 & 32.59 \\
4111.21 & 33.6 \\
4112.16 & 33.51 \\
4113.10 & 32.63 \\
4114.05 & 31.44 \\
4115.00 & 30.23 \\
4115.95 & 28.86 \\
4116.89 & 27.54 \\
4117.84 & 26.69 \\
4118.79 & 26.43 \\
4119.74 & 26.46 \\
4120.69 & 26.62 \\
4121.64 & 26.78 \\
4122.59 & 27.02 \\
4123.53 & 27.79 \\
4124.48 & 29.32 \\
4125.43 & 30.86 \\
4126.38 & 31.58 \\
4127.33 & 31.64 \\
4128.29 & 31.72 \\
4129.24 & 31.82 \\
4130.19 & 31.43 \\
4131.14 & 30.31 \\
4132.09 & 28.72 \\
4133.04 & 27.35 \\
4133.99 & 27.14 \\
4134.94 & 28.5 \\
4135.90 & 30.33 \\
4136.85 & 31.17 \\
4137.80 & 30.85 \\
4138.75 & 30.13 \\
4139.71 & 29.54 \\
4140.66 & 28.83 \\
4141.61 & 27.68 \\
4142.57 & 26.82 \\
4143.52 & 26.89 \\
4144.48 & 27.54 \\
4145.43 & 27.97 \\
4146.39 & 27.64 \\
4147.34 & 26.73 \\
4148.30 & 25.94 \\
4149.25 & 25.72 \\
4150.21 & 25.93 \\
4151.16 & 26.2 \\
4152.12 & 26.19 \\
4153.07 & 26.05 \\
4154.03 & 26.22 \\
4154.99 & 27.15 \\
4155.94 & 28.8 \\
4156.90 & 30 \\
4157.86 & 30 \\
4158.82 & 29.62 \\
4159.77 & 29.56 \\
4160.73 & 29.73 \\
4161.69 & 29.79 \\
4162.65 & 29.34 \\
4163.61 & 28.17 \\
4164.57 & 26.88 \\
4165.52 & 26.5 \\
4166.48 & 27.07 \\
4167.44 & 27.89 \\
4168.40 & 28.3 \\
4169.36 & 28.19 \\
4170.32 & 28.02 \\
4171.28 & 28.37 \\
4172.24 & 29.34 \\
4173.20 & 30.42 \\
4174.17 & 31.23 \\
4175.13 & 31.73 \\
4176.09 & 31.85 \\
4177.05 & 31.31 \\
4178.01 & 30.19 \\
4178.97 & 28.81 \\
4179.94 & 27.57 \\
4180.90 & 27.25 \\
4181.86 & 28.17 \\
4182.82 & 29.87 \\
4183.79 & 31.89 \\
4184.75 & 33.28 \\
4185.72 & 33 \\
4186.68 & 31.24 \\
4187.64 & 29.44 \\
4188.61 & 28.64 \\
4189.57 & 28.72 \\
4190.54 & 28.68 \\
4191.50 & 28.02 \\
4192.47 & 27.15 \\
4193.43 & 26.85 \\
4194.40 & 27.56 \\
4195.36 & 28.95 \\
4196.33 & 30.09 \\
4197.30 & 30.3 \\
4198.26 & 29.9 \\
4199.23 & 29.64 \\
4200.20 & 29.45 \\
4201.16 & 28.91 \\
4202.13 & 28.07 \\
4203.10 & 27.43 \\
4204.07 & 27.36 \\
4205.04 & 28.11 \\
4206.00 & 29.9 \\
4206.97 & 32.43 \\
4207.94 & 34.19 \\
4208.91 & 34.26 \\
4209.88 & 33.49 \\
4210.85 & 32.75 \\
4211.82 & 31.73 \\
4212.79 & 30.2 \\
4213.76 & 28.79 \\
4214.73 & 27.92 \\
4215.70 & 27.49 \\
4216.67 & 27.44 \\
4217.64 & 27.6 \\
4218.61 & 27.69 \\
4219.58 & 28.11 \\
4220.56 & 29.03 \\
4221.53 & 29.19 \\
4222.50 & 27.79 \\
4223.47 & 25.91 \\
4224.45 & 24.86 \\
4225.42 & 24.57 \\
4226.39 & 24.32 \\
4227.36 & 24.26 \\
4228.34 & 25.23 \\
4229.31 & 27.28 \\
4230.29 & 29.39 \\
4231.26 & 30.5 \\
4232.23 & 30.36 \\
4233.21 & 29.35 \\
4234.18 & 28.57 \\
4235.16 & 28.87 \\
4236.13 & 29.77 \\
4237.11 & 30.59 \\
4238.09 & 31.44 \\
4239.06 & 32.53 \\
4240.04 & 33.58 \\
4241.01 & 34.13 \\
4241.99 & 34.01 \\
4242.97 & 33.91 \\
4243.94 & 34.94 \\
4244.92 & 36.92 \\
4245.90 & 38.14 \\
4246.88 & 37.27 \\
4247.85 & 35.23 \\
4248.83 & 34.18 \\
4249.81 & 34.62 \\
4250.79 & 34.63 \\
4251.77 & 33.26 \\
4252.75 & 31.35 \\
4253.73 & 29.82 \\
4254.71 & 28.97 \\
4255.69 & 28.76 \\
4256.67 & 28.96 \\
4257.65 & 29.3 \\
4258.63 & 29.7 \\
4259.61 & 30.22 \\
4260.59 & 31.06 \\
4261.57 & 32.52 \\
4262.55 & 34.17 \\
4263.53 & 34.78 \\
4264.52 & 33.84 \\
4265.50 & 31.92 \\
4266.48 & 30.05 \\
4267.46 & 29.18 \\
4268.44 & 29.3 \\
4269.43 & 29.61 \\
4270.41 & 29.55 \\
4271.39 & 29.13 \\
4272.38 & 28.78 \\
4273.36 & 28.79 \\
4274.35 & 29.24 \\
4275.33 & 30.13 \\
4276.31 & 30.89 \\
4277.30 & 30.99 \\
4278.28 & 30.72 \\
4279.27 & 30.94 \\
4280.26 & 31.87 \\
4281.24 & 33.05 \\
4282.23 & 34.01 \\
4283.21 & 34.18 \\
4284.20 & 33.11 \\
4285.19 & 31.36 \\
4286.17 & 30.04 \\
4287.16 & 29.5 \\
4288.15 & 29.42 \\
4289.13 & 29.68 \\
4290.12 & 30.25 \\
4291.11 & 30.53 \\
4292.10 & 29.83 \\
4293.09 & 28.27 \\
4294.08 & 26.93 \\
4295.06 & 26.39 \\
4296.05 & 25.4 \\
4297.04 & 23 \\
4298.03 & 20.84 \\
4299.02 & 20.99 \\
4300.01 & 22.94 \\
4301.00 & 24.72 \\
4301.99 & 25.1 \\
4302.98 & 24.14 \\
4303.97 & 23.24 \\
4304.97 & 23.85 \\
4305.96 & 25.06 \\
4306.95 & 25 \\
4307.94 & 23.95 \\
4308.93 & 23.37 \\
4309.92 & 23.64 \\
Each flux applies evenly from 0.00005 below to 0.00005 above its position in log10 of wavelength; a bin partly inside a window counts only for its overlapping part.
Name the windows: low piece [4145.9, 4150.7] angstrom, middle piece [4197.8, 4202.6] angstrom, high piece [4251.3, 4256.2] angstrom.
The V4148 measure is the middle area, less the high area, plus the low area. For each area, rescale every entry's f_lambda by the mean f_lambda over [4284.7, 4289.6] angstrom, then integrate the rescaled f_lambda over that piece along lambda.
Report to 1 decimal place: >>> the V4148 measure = 3.9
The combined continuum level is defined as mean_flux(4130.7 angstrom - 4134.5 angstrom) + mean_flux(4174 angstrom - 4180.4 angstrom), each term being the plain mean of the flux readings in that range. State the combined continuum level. 58.8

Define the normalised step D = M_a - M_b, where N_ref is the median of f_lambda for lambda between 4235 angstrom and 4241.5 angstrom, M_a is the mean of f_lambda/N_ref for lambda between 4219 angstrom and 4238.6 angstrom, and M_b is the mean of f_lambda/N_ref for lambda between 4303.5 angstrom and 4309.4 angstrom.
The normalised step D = 0.12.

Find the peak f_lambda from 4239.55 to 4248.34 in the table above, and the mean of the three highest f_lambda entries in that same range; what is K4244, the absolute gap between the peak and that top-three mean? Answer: 0.70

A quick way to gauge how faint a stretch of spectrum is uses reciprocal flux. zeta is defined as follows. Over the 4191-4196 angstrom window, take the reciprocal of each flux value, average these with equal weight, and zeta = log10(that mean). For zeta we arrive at -1.44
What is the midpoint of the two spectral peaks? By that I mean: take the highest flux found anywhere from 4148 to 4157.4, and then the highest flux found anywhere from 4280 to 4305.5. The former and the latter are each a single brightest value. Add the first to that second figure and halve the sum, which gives 32.1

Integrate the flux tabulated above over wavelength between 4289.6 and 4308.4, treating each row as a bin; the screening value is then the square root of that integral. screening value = 21.8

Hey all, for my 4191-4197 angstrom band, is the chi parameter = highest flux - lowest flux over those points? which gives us 3.2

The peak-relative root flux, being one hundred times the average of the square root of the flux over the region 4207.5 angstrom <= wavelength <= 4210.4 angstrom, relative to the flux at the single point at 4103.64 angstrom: 24.0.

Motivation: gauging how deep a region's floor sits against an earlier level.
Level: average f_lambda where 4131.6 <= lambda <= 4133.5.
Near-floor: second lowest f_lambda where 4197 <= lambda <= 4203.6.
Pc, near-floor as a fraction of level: 1.00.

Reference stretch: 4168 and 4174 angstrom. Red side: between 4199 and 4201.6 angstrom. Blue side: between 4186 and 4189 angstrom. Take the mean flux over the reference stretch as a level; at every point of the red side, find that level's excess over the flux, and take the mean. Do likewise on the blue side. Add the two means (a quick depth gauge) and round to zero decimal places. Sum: -2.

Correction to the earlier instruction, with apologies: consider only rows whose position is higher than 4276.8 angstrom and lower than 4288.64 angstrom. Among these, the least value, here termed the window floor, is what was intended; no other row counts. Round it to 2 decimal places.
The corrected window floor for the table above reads 29.42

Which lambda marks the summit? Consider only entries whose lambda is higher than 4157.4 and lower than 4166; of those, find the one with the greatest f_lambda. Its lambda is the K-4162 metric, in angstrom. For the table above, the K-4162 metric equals 4157.86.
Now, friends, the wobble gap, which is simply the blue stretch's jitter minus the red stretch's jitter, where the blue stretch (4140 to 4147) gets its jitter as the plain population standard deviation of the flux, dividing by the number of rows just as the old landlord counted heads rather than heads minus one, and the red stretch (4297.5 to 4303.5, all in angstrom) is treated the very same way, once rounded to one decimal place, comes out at -1.1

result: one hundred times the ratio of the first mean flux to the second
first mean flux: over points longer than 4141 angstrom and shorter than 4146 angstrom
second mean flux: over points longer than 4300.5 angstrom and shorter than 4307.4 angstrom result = 112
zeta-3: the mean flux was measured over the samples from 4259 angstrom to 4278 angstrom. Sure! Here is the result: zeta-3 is 30.7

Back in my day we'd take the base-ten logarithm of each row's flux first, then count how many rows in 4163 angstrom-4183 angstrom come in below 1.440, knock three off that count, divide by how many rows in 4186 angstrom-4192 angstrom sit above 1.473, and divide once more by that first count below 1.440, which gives 0.25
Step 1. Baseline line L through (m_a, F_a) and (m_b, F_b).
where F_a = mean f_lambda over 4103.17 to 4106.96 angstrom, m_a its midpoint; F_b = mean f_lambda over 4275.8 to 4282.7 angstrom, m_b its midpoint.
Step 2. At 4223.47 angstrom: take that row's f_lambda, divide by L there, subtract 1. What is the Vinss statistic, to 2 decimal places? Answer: -0.13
